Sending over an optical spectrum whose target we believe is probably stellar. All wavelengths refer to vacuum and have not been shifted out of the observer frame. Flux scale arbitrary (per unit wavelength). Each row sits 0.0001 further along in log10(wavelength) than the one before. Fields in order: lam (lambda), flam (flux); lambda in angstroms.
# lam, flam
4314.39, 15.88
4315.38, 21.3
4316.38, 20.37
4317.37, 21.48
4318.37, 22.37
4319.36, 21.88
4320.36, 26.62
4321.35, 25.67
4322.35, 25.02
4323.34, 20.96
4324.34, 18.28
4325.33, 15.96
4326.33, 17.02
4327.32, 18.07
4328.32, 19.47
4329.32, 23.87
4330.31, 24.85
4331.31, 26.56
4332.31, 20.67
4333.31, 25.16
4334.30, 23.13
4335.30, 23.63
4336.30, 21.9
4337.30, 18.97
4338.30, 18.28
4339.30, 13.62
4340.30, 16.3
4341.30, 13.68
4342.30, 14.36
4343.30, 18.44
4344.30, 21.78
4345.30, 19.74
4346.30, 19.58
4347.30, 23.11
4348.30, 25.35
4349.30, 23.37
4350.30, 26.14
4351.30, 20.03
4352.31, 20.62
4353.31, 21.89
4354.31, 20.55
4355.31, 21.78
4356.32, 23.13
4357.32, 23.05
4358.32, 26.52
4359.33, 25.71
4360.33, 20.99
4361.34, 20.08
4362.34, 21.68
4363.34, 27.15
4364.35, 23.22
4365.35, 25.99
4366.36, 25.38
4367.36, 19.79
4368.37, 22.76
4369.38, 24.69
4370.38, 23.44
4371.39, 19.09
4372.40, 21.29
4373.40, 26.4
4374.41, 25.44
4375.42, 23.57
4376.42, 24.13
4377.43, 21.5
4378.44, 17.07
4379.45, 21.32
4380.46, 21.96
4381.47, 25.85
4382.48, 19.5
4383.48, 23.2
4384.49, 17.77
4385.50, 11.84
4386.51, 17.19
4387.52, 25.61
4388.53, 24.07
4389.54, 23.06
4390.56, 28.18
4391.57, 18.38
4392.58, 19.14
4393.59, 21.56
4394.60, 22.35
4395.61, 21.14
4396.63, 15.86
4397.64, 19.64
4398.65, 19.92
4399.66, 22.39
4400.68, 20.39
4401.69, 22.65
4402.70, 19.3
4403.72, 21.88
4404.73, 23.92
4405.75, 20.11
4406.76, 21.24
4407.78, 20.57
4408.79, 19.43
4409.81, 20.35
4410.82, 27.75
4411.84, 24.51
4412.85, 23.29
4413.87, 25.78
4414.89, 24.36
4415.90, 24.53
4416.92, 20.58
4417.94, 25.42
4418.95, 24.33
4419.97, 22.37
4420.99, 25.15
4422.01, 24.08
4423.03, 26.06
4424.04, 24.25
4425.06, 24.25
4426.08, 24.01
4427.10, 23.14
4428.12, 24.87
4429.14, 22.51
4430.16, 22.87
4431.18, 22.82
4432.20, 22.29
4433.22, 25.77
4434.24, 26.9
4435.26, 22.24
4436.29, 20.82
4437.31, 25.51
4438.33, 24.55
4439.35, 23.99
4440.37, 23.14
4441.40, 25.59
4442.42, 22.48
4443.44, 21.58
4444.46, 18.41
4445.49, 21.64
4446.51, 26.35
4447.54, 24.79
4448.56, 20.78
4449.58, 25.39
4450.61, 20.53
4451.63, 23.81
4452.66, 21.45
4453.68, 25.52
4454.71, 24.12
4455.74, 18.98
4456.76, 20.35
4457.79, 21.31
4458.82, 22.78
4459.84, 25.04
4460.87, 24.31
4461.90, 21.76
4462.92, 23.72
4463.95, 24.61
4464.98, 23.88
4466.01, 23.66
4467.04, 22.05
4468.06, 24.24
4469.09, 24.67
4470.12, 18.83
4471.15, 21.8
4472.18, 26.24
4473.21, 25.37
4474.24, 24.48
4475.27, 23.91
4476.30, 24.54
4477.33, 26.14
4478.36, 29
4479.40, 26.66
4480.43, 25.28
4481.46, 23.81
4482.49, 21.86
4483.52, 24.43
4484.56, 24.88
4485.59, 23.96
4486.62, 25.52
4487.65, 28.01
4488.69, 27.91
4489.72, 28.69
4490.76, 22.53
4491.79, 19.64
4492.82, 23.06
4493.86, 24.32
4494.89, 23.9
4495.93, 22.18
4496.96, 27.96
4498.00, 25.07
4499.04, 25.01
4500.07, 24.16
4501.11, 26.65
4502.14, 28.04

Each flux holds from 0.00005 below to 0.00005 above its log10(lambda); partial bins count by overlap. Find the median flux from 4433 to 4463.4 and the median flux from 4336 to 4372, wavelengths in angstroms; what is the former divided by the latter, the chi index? 1.08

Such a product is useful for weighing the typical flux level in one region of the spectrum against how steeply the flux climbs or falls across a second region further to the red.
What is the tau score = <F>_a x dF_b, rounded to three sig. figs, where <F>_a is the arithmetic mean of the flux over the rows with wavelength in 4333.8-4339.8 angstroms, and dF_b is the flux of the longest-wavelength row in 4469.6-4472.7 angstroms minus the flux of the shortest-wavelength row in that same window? 148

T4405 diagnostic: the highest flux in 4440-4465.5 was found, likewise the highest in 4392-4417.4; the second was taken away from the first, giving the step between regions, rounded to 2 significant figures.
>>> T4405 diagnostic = -1.4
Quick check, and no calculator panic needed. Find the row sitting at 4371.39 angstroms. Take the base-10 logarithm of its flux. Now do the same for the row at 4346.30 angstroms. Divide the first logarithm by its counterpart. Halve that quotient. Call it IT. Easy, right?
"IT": 0.496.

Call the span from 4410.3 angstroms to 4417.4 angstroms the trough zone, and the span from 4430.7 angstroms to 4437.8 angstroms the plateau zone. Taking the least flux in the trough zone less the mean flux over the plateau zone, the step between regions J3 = -3.2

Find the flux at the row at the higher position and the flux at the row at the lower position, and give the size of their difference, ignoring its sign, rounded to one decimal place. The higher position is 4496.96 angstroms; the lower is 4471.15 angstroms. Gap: 6.2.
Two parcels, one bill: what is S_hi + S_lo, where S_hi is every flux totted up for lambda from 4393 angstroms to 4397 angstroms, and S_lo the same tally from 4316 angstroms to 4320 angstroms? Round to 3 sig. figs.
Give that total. 167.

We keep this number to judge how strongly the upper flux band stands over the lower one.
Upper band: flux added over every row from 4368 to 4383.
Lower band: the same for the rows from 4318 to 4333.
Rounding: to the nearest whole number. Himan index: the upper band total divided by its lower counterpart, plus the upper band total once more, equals 339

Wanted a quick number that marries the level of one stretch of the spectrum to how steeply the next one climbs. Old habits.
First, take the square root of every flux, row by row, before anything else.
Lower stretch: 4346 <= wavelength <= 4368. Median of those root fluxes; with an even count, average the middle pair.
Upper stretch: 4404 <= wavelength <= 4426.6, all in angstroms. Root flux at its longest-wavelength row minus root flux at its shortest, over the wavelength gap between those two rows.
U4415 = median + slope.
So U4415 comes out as 4.80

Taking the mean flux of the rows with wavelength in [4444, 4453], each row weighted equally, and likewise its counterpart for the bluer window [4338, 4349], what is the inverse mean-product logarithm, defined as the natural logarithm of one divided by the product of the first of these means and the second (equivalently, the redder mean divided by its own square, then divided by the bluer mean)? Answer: -6.04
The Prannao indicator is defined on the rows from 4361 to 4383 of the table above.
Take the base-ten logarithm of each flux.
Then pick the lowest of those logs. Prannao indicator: 1.23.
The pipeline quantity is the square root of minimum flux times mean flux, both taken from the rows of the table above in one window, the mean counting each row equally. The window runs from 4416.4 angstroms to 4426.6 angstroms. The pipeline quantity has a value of 22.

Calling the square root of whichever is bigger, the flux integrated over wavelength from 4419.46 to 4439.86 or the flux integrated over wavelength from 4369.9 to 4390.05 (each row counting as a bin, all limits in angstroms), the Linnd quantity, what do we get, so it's 22.1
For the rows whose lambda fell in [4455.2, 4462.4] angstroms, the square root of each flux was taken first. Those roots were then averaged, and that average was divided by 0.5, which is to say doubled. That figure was 9.4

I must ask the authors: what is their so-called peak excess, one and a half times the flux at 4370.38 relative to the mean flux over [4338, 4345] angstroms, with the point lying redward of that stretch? 2.1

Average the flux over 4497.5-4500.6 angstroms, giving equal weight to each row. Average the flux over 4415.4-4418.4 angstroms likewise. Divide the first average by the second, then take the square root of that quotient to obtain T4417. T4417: 1.03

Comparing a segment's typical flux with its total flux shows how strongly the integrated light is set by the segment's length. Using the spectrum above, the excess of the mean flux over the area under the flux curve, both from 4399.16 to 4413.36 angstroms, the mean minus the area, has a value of -290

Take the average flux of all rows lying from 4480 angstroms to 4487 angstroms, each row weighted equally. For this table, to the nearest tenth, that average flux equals 24.2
